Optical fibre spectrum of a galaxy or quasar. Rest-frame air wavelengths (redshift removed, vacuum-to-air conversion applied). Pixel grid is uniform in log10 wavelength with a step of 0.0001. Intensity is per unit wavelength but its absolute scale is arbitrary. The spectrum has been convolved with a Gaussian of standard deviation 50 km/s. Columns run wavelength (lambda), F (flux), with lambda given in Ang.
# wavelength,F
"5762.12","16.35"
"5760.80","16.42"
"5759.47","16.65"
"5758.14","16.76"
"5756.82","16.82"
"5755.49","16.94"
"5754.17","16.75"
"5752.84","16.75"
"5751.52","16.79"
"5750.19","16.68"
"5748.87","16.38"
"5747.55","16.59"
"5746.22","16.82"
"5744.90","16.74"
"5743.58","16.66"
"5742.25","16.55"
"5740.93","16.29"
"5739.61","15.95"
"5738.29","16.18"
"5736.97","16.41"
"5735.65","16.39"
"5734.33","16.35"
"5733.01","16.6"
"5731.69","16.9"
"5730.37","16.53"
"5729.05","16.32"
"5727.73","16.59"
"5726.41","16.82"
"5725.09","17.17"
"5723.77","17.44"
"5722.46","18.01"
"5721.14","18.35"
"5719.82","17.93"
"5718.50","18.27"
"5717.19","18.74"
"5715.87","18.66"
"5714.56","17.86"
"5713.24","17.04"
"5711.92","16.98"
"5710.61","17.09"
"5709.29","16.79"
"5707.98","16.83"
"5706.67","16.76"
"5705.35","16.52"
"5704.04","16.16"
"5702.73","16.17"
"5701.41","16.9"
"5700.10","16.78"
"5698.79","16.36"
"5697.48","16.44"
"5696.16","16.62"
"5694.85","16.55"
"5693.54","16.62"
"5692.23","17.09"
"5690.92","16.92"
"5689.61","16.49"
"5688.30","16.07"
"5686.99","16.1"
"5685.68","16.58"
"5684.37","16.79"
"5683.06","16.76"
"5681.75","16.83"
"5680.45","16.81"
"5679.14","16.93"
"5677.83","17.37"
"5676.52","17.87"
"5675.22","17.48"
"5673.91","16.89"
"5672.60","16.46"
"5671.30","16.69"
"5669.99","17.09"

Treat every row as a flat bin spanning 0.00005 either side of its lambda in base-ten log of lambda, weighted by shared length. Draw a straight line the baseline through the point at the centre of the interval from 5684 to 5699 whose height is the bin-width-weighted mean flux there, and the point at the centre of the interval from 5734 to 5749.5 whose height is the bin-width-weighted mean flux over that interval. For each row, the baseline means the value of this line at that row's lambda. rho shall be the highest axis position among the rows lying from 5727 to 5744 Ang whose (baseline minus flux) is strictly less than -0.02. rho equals 5743.58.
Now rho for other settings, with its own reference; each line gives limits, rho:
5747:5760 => 5759.47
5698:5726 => 5725.09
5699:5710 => 5709.29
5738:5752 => 5751.52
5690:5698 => 5696.16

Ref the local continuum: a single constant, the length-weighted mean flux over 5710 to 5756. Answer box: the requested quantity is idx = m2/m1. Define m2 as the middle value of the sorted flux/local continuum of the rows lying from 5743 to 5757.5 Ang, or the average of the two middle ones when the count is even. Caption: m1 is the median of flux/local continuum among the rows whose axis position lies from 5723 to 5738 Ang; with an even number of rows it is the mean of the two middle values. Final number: 1.01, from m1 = 0.977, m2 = 0.9861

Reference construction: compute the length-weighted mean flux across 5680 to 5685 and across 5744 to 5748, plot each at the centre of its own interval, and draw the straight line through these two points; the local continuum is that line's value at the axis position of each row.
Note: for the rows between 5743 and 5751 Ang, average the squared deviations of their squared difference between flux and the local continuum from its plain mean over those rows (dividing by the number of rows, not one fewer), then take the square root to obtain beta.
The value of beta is 0.04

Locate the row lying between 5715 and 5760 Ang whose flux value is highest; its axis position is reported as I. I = 5717.19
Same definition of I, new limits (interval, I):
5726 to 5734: 5731.69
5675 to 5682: 5676.52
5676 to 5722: 5717.19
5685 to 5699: 5692.23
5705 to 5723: 5717.19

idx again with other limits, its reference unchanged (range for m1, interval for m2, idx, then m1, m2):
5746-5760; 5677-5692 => 1.00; 0.986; 0.9884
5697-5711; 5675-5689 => 1.00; 0.987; 0.9896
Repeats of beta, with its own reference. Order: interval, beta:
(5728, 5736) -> 0.06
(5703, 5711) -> 0.14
